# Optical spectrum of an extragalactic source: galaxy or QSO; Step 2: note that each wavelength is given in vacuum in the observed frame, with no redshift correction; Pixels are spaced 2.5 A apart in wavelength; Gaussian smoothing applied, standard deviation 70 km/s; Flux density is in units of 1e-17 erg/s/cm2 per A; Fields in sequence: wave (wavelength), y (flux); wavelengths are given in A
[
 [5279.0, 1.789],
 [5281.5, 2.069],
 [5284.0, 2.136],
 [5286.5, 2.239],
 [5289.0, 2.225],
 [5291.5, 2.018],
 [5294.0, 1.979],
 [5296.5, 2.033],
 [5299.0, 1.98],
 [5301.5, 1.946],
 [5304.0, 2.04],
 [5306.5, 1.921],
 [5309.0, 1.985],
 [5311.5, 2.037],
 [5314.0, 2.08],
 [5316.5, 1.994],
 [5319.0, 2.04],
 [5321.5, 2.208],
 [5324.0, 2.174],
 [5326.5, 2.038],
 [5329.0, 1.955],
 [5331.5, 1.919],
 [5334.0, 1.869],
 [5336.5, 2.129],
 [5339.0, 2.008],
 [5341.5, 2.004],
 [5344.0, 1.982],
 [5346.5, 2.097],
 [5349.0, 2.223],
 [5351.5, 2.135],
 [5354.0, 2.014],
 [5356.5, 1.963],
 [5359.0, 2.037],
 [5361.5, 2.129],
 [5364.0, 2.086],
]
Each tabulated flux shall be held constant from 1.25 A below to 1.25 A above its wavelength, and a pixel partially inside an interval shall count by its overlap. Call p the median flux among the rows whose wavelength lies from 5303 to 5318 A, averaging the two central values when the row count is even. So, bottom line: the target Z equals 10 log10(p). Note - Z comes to 3.04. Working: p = 2.02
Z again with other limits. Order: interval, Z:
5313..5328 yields 3.14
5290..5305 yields 3.01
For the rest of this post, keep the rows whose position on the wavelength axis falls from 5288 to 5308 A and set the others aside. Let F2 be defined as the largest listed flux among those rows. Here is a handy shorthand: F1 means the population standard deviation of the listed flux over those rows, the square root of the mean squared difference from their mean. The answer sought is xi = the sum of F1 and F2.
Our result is 2.31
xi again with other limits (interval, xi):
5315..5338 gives 2.32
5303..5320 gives 2.13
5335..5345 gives 2.19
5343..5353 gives 2.31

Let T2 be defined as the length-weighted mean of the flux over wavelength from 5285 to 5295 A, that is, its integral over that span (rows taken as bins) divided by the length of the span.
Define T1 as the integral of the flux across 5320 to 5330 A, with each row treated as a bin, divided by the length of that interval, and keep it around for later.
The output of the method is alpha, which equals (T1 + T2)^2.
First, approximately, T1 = 2.10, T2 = 2.12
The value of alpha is 17.77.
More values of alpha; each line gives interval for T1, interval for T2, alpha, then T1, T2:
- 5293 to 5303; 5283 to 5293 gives 17.11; 1.99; 2.15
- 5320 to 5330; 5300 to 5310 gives 16.55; 2.10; 1.97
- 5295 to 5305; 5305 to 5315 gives 16.02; 2.00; 2.00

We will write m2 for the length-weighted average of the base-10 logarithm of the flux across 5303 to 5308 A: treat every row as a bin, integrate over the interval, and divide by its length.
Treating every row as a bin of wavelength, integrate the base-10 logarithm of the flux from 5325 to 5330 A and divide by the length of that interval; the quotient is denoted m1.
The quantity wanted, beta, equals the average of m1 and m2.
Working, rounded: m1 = 0.302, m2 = 0.296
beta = 0.299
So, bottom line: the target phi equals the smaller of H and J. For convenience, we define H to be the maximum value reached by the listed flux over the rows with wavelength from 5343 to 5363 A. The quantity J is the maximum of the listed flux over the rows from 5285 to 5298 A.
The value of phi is 2.22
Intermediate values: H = 2.223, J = 2.239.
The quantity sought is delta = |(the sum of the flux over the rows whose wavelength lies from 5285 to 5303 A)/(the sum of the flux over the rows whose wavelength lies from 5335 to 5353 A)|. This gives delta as 0.989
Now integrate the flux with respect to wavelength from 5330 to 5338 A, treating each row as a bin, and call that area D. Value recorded 16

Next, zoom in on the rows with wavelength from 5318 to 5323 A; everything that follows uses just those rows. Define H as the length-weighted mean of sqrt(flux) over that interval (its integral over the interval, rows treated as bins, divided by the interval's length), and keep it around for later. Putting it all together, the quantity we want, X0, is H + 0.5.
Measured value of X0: 1.96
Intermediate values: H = 1.46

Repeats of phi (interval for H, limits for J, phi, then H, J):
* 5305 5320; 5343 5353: 2.08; 2.08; 2.223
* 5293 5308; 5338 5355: 2.04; 2.04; 2.223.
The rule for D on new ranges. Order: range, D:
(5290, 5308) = 36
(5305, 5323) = 37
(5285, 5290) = 11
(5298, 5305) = 14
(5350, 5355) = 10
